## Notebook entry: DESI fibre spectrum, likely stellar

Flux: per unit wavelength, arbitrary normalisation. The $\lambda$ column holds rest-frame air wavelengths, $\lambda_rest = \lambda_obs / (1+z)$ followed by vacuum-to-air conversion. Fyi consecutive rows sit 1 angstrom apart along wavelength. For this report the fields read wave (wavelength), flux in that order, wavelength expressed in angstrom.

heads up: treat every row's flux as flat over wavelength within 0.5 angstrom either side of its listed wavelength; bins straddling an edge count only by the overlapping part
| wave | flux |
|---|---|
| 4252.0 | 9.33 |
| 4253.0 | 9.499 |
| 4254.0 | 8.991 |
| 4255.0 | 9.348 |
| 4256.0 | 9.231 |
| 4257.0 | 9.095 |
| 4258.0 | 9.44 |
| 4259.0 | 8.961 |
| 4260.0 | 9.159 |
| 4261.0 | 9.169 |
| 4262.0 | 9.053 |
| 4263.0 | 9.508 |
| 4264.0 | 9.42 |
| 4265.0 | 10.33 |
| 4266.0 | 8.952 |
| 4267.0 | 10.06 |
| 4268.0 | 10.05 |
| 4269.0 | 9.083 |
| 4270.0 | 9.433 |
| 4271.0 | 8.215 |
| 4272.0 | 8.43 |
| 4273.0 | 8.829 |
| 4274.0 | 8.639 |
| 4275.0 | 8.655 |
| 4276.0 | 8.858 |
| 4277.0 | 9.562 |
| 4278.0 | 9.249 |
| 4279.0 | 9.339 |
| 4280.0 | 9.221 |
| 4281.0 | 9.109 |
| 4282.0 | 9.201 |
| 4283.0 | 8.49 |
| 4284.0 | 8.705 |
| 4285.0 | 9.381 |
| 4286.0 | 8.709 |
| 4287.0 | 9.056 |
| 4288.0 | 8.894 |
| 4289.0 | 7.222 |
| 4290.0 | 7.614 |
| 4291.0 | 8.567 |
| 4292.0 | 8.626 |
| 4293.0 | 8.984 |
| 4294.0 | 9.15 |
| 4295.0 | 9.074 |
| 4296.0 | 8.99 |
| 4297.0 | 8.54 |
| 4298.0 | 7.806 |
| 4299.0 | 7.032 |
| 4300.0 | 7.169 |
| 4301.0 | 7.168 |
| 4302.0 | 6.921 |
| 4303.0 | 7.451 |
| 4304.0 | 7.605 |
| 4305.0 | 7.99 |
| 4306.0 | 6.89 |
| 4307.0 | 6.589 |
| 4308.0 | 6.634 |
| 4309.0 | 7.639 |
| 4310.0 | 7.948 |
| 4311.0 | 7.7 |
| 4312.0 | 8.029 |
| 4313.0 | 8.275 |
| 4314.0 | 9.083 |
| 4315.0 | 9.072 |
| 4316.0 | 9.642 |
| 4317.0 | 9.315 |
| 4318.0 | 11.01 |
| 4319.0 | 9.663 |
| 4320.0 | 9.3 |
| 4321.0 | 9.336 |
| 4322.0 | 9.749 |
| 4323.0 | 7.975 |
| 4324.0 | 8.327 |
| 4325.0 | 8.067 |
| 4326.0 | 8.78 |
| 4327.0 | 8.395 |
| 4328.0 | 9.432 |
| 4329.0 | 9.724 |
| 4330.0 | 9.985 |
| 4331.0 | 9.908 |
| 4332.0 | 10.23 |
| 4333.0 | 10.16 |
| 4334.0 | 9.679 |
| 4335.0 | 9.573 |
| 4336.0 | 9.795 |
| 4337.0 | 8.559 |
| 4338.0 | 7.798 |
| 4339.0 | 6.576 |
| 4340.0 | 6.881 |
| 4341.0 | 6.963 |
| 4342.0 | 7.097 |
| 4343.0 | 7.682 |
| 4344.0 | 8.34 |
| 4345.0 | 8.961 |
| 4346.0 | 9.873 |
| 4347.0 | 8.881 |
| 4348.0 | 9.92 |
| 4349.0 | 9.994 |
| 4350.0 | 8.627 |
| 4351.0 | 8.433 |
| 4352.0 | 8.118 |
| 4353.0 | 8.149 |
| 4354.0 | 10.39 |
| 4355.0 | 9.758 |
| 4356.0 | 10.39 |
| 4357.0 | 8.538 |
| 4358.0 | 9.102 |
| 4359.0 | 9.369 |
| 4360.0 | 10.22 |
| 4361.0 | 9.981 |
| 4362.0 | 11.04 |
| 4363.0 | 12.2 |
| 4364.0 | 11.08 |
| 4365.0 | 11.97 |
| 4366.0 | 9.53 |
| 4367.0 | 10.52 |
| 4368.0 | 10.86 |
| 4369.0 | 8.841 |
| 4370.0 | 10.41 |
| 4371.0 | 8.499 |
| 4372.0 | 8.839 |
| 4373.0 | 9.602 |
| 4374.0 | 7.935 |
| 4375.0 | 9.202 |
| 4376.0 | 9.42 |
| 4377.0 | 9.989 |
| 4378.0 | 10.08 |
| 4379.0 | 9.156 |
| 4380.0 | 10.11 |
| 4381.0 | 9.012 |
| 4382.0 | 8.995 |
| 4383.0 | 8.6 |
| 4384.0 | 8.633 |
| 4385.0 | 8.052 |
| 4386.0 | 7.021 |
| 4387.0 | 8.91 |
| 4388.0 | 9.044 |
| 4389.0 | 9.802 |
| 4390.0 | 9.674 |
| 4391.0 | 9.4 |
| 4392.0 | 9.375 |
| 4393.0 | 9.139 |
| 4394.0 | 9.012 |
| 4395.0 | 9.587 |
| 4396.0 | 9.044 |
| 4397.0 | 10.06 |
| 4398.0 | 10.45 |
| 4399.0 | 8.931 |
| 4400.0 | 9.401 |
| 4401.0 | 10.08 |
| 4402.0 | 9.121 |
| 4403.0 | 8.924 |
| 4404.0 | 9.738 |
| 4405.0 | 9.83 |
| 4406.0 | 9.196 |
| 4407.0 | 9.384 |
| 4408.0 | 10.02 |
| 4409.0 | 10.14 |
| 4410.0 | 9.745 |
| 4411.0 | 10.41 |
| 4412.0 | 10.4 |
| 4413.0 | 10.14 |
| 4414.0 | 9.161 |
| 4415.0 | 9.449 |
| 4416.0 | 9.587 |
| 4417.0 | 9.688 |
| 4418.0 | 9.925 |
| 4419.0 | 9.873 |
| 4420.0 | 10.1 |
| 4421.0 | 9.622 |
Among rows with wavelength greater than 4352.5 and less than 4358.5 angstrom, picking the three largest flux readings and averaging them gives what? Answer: 10.18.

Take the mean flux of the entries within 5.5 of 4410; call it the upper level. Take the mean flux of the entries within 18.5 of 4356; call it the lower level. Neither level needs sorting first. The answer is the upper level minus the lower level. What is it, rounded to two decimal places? 0.58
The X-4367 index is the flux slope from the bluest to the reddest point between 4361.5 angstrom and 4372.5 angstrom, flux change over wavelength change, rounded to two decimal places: -0.22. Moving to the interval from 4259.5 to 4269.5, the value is -0.01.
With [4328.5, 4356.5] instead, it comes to 0.02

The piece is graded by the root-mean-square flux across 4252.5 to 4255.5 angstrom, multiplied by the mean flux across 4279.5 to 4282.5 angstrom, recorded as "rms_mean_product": 85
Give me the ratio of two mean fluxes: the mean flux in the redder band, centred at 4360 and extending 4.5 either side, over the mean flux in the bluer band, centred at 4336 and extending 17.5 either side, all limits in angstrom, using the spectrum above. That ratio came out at 1.16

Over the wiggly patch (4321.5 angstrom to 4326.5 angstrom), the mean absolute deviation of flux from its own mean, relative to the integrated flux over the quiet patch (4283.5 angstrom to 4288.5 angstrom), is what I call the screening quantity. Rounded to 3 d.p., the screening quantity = 0.012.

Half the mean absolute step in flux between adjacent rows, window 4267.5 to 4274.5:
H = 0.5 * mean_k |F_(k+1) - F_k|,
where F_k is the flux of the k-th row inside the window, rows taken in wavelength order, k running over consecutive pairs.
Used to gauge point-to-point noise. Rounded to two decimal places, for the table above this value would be 0.28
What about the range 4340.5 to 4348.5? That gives 0.35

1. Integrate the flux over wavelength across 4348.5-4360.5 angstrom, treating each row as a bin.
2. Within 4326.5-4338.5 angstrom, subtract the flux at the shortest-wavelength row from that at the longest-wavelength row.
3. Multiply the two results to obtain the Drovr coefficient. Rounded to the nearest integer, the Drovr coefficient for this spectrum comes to -66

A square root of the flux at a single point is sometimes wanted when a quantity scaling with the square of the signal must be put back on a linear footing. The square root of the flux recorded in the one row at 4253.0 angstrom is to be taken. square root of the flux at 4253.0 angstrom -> 3.08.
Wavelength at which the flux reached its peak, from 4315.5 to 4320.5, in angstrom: 4318.0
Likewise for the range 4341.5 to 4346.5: 4346.0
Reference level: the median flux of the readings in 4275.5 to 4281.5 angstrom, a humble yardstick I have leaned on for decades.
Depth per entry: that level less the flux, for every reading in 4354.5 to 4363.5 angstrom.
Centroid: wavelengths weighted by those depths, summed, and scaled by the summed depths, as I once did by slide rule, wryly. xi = 4361.1 angstrom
